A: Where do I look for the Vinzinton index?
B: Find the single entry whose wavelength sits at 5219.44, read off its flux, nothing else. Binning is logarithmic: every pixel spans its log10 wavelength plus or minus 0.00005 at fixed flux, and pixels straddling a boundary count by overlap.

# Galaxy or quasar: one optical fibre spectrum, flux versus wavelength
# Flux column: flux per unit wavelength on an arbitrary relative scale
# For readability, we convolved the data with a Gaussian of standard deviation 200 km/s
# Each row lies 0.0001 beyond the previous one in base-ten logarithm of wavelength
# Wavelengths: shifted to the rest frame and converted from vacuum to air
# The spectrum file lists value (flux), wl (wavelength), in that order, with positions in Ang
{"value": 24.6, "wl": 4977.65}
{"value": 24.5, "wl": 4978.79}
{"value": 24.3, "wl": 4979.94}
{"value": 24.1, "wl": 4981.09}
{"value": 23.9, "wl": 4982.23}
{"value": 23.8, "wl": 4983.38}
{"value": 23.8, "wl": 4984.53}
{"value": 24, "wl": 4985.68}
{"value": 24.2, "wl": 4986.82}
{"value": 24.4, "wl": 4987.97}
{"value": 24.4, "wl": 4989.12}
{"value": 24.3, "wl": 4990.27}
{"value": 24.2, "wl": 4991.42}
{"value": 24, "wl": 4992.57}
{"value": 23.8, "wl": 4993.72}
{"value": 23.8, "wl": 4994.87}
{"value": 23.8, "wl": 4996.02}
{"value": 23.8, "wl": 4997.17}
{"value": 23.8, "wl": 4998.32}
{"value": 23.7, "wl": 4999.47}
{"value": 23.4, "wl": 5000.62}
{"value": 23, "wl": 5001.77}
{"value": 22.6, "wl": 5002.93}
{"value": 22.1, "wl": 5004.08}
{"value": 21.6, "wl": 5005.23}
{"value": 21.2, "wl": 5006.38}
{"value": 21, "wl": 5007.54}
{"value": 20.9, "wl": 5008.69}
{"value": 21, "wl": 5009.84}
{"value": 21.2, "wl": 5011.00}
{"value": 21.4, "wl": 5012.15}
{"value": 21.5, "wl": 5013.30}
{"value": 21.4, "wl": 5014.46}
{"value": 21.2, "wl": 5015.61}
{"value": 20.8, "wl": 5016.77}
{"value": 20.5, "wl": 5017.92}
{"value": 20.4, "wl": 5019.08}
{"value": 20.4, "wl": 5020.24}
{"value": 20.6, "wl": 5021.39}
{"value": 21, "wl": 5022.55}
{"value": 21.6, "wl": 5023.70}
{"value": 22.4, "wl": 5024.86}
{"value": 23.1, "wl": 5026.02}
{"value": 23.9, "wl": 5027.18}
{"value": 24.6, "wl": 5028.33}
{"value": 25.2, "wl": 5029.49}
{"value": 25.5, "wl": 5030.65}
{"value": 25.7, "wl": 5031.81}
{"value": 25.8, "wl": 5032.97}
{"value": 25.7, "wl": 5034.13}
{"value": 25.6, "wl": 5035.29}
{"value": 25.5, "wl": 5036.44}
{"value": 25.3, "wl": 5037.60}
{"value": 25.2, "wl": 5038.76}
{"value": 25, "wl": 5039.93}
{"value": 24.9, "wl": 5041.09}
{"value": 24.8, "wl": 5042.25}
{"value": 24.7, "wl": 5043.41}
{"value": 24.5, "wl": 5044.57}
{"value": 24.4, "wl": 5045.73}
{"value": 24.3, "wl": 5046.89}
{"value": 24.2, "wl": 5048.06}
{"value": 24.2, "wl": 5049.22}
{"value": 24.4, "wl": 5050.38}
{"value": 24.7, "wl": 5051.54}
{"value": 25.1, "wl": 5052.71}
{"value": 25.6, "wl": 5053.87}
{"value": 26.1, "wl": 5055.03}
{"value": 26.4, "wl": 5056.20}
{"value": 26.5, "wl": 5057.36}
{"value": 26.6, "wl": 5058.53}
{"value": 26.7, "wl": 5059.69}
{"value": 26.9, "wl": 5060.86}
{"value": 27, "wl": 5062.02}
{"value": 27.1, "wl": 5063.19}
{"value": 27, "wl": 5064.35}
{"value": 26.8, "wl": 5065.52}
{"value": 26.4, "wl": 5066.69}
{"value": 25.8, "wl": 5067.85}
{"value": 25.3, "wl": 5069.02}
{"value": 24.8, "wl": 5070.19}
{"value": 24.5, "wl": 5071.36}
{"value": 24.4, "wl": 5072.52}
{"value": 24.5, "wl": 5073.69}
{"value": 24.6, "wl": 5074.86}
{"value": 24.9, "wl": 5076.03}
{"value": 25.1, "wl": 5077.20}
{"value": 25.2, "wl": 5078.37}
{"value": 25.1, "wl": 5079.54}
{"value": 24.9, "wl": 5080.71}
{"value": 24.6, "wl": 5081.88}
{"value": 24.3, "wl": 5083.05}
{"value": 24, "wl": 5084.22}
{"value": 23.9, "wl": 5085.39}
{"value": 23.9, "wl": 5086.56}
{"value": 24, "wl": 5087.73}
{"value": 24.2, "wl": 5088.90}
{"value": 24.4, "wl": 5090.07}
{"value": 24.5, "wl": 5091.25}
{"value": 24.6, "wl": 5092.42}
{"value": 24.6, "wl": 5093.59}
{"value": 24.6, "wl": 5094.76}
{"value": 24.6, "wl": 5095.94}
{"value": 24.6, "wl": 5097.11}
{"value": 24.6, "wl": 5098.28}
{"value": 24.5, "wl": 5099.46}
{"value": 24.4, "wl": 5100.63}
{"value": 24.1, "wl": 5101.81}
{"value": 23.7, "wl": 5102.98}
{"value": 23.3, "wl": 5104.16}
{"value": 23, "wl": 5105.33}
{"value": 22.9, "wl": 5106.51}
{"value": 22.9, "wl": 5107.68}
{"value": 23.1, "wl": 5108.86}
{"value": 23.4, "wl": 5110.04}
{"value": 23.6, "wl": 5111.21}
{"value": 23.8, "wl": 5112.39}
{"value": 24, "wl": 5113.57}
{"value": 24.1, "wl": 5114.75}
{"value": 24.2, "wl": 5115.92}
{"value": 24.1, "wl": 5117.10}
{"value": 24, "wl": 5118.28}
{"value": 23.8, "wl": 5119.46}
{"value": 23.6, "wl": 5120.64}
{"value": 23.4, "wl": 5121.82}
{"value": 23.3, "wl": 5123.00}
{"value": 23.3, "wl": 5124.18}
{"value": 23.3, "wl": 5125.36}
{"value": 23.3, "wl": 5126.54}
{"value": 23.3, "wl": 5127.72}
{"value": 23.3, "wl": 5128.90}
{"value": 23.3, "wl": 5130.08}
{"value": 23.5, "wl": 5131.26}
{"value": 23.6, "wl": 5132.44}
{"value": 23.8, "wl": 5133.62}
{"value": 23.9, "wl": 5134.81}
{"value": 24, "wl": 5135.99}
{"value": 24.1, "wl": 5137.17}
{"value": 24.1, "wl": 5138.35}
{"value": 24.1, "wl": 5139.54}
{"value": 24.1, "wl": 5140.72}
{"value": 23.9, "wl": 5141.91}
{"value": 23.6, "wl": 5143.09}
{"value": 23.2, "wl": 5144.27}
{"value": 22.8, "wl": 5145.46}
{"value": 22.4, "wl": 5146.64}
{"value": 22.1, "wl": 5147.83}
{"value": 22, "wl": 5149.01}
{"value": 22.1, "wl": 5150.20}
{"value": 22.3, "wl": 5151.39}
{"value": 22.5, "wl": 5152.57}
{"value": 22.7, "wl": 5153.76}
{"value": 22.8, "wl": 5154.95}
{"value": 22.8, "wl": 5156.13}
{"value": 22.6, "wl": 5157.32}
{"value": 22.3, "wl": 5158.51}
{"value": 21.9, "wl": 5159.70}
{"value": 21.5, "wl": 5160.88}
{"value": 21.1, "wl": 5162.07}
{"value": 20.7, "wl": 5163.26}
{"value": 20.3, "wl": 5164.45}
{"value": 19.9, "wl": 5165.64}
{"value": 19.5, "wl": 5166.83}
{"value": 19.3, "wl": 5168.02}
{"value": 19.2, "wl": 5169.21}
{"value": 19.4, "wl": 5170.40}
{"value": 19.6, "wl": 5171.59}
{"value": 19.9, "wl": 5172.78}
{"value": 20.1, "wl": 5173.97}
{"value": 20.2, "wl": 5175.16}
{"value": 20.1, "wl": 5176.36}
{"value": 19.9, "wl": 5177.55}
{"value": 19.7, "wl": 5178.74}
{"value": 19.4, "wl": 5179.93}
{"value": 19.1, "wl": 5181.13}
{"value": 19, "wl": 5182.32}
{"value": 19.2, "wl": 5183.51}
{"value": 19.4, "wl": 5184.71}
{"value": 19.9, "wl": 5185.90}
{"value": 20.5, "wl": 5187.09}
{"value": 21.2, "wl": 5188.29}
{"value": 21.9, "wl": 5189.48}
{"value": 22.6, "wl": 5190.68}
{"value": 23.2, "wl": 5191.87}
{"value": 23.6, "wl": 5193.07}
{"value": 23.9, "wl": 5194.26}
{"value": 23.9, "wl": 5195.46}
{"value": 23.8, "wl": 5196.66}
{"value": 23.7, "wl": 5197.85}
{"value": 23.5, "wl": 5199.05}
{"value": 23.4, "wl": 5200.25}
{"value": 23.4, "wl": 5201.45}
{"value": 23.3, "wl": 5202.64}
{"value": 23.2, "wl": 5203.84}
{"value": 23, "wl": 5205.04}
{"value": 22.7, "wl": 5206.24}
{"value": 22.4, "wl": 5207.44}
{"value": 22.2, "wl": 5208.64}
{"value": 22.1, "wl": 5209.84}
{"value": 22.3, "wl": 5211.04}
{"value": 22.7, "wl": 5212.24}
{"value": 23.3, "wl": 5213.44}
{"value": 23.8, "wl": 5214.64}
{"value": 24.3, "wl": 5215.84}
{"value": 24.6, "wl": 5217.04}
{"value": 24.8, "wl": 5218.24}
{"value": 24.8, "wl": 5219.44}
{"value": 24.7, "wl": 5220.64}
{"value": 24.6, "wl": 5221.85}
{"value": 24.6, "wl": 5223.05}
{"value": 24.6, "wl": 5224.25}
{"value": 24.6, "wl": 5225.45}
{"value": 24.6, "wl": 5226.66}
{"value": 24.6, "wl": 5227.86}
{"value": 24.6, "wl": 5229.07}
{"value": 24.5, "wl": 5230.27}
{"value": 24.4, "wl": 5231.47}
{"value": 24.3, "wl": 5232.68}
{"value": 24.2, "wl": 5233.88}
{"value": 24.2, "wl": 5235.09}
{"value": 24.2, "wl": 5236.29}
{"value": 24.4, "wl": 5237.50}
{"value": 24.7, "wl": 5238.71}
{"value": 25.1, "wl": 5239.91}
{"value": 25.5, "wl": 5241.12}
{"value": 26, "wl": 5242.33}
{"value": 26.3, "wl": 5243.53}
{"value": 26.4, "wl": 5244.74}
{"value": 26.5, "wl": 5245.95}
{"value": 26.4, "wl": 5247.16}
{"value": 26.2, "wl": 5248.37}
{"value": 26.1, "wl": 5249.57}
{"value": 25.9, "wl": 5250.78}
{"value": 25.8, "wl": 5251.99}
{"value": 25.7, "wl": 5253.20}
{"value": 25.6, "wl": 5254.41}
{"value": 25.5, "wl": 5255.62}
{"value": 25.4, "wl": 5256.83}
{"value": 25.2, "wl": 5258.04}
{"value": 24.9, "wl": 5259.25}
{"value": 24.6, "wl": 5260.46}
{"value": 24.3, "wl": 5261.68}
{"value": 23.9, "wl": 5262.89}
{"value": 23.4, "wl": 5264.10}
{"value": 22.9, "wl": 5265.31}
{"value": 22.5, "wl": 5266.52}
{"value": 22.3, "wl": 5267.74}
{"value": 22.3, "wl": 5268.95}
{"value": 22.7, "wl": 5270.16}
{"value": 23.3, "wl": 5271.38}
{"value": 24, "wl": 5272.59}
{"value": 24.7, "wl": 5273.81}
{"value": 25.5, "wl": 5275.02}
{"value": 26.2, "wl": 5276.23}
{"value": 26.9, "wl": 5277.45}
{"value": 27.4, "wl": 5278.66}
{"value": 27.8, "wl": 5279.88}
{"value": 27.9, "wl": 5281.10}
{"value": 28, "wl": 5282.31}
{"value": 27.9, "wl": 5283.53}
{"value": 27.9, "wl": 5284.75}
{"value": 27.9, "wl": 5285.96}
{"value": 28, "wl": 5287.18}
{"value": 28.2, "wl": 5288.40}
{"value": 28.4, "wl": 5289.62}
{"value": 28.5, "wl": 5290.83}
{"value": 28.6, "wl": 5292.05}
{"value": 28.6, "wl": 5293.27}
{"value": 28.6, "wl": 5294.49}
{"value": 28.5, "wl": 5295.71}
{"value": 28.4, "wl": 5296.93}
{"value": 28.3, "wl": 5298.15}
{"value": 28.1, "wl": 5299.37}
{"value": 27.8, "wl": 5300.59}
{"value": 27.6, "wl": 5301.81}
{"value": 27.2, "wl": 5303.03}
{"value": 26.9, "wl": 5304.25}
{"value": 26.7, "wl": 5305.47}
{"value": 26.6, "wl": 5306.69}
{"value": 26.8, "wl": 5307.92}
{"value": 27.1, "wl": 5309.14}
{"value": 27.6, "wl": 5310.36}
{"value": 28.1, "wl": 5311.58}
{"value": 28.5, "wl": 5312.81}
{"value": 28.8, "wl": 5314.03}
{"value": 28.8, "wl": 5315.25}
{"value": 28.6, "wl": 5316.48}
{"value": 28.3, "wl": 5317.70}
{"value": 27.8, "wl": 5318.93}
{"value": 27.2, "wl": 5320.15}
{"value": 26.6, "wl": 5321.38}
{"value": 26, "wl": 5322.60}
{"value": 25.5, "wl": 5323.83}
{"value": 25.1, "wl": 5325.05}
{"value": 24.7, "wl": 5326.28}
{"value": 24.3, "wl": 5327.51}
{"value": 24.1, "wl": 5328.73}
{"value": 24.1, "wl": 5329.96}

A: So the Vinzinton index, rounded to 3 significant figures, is 24.8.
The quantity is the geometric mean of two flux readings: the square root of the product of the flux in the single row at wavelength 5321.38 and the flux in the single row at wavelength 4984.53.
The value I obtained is 25.2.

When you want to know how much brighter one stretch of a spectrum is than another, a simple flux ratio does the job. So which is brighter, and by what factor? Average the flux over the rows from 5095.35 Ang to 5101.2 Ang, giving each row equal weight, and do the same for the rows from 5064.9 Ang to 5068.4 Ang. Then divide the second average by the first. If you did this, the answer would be 1.1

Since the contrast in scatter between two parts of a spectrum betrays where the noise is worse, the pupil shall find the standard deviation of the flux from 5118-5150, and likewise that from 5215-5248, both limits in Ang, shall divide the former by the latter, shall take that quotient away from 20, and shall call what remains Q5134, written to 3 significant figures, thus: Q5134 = 19.2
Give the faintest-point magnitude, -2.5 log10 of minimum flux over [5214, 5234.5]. -3.44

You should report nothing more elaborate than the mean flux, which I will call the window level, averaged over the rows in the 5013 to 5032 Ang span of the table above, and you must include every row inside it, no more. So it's 22.3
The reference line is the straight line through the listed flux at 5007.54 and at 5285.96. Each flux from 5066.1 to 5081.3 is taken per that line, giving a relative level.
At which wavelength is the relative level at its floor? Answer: 5072.52 Ang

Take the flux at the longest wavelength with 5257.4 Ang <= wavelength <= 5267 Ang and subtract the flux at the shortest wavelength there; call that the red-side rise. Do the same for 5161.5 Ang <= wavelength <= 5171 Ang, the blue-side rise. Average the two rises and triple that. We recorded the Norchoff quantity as -6.6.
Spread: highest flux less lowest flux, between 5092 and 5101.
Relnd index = 0.2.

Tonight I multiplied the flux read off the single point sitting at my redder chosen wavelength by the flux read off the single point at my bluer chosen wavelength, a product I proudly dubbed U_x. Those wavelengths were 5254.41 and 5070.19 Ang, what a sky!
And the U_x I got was 635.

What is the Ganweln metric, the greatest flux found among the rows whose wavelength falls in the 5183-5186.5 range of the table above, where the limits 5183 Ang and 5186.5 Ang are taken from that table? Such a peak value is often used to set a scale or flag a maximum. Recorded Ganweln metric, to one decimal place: 19.9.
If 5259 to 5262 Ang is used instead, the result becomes 24.9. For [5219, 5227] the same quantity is 24.8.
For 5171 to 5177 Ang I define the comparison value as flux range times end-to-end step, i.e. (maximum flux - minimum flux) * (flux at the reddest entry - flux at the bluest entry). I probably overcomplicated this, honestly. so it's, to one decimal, 0.3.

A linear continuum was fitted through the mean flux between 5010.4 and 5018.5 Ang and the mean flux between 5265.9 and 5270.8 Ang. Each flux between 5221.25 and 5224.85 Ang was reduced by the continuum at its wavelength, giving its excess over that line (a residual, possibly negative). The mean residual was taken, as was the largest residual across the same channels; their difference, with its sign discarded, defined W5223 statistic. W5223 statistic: 0.0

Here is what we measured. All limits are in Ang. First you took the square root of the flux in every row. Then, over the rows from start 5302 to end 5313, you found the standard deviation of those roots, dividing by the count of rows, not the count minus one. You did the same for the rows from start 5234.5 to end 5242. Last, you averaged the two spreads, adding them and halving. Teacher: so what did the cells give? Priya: 0.054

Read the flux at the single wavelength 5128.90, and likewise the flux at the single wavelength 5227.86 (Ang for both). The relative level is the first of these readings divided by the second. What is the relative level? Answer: 0.947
